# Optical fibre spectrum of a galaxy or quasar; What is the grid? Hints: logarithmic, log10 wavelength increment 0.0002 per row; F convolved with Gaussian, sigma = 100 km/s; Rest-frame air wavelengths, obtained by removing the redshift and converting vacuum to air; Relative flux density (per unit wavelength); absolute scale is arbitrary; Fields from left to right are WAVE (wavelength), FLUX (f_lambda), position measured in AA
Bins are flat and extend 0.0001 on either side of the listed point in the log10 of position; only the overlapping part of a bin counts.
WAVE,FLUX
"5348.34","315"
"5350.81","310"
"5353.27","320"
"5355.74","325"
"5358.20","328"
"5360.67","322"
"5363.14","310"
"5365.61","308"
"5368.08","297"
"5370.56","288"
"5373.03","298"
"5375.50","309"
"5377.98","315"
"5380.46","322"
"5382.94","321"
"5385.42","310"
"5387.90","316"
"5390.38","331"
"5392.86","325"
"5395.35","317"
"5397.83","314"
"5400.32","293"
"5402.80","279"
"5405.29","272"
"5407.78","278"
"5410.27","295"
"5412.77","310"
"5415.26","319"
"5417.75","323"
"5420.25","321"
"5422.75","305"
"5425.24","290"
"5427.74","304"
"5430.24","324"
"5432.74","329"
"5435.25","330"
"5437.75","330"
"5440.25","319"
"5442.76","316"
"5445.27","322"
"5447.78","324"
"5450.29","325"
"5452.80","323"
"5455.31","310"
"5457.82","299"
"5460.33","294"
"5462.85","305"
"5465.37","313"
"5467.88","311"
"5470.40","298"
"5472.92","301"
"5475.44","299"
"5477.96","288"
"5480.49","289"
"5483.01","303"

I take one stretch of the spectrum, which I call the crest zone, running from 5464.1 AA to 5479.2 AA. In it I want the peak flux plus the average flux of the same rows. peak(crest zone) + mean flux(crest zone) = 615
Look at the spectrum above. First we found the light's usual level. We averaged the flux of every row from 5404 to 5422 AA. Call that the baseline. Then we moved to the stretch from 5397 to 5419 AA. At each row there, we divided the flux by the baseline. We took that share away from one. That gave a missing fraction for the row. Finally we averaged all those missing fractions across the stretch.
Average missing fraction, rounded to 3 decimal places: 0.015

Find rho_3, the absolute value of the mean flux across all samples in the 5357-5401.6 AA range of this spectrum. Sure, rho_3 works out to 312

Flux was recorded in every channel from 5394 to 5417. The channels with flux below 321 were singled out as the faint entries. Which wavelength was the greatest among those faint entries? 5415.26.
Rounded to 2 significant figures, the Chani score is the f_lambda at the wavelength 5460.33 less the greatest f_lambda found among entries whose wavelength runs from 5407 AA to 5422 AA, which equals -29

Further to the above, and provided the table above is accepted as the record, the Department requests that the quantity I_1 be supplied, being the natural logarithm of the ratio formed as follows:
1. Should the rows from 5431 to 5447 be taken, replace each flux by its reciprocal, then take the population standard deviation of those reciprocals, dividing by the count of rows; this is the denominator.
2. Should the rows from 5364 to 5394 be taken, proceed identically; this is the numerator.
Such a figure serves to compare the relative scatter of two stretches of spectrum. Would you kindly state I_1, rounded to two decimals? 0.86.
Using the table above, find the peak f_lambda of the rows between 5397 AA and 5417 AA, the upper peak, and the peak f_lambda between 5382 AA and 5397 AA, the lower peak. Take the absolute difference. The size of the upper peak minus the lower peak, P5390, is 12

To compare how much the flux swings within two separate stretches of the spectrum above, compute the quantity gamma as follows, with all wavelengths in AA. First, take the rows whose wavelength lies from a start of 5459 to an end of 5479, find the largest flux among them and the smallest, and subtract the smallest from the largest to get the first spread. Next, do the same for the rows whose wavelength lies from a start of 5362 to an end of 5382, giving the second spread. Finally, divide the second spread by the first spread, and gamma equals 1.4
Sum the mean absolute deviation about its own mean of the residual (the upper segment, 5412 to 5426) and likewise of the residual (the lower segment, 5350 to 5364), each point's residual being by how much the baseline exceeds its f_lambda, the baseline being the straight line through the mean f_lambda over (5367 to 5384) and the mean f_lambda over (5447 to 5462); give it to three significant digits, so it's 15.9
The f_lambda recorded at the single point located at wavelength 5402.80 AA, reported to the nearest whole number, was 279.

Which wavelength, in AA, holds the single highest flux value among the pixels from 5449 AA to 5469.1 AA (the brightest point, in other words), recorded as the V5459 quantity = 5450.29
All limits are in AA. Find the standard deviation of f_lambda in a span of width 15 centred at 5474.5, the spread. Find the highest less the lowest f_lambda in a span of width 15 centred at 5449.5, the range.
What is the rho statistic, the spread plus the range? 23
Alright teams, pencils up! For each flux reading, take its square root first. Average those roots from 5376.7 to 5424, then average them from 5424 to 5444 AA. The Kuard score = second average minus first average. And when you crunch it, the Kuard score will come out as 0.3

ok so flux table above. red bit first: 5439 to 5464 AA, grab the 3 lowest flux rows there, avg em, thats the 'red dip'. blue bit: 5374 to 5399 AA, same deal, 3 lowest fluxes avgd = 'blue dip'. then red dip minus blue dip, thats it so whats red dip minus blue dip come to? -12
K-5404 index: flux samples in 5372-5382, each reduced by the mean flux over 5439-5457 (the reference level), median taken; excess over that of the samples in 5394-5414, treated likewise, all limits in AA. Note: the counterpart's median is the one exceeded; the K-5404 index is 18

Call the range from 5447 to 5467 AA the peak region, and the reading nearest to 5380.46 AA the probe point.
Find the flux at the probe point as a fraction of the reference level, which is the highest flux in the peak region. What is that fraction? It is 0.991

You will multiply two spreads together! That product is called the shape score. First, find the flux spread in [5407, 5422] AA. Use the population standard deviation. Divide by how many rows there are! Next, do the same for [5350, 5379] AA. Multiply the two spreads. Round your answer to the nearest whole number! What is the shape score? 188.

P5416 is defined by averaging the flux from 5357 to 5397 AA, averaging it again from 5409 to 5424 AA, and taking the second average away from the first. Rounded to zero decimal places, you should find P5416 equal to 1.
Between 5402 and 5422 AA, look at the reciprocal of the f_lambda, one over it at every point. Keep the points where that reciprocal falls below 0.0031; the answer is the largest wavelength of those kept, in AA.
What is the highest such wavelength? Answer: 5417.75 AA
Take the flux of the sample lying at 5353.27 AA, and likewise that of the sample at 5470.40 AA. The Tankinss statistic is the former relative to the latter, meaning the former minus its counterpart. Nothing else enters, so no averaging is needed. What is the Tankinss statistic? 22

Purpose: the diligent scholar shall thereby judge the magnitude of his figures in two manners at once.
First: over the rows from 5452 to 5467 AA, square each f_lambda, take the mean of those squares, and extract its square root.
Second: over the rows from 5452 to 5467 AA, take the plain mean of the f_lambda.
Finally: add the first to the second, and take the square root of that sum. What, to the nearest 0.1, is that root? 24.8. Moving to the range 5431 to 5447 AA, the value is 25.5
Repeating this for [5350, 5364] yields 25.3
